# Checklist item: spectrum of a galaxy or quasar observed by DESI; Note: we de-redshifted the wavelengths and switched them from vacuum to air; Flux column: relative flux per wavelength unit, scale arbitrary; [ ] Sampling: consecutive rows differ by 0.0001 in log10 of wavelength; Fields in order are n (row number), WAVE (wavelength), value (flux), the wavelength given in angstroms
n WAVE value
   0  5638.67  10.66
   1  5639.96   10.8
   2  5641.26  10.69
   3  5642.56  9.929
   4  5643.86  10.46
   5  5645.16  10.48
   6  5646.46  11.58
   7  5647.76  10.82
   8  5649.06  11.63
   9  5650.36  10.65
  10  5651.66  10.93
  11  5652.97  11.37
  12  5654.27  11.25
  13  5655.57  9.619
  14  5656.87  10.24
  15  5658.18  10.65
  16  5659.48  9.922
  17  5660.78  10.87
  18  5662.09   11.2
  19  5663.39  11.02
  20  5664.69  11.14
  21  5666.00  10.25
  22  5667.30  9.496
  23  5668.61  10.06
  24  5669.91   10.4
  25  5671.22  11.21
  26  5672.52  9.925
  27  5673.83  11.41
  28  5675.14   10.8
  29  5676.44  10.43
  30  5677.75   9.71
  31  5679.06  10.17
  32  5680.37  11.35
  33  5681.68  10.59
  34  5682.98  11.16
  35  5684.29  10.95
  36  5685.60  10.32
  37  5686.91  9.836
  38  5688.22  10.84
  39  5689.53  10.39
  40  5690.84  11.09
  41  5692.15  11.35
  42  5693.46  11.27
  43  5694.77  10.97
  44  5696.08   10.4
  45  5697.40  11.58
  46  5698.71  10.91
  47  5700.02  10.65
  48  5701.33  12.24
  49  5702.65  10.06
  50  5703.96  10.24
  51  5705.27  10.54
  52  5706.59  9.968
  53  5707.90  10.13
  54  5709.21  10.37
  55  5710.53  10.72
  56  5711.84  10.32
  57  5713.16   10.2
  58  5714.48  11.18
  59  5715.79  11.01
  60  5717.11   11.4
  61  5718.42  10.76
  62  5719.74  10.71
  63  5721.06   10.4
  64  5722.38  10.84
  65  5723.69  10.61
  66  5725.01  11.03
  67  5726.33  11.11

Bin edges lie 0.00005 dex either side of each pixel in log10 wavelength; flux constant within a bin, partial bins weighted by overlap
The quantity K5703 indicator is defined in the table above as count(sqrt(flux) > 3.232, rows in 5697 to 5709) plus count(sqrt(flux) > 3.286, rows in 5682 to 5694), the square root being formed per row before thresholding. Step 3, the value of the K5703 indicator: 11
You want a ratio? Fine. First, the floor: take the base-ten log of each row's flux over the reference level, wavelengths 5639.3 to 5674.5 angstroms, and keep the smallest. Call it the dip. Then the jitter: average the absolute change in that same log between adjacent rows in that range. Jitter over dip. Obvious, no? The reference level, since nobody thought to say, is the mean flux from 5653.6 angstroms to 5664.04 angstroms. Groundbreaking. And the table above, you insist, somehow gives -0.56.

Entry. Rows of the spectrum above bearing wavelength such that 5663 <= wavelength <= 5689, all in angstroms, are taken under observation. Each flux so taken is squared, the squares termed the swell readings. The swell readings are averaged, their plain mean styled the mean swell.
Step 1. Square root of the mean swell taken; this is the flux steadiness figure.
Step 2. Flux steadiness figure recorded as 10.6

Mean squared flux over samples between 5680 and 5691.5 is 115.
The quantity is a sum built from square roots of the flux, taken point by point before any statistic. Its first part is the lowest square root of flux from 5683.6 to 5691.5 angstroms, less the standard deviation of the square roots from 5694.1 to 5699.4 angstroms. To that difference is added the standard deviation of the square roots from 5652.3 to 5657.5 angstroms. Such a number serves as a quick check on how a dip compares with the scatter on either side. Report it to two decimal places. 3.19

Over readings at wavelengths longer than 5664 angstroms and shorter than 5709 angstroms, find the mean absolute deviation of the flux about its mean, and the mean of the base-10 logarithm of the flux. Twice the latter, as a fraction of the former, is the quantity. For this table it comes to 4.0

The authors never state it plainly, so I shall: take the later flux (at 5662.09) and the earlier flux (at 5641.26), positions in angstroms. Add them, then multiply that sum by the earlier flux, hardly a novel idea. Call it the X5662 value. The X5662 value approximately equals 234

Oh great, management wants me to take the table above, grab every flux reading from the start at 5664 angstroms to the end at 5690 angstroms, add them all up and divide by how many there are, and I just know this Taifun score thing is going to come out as 10.5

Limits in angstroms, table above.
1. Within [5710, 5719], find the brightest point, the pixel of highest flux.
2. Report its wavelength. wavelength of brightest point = 5717.11 angstroms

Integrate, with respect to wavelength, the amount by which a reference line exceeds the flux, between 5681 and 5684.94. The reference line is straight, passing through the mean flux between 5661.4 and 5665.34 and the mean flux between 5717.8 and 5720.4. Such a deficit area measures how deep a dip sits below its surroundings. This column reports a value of 0.3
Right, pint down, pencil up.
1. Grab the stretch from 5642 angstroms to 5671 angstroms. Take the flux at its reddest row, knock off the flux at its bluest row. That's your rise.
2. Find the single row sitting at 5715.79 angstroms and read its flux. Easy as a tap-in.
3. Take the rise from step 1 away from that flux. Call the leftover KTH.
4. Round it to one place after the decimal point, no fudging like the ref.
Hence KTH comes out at 10.5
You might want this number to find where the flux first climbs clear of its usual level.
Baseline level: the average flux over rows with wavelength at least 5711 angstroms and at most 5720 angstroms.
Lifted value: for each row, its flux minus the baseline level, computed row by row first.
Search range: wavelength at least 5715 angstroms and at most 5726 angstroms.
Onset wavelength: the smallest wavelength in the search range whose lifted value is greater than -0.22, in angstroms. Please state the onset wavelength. 5715.79 angstroms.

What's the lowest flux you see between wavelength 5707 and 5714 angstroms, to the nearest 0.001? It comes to 10.130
